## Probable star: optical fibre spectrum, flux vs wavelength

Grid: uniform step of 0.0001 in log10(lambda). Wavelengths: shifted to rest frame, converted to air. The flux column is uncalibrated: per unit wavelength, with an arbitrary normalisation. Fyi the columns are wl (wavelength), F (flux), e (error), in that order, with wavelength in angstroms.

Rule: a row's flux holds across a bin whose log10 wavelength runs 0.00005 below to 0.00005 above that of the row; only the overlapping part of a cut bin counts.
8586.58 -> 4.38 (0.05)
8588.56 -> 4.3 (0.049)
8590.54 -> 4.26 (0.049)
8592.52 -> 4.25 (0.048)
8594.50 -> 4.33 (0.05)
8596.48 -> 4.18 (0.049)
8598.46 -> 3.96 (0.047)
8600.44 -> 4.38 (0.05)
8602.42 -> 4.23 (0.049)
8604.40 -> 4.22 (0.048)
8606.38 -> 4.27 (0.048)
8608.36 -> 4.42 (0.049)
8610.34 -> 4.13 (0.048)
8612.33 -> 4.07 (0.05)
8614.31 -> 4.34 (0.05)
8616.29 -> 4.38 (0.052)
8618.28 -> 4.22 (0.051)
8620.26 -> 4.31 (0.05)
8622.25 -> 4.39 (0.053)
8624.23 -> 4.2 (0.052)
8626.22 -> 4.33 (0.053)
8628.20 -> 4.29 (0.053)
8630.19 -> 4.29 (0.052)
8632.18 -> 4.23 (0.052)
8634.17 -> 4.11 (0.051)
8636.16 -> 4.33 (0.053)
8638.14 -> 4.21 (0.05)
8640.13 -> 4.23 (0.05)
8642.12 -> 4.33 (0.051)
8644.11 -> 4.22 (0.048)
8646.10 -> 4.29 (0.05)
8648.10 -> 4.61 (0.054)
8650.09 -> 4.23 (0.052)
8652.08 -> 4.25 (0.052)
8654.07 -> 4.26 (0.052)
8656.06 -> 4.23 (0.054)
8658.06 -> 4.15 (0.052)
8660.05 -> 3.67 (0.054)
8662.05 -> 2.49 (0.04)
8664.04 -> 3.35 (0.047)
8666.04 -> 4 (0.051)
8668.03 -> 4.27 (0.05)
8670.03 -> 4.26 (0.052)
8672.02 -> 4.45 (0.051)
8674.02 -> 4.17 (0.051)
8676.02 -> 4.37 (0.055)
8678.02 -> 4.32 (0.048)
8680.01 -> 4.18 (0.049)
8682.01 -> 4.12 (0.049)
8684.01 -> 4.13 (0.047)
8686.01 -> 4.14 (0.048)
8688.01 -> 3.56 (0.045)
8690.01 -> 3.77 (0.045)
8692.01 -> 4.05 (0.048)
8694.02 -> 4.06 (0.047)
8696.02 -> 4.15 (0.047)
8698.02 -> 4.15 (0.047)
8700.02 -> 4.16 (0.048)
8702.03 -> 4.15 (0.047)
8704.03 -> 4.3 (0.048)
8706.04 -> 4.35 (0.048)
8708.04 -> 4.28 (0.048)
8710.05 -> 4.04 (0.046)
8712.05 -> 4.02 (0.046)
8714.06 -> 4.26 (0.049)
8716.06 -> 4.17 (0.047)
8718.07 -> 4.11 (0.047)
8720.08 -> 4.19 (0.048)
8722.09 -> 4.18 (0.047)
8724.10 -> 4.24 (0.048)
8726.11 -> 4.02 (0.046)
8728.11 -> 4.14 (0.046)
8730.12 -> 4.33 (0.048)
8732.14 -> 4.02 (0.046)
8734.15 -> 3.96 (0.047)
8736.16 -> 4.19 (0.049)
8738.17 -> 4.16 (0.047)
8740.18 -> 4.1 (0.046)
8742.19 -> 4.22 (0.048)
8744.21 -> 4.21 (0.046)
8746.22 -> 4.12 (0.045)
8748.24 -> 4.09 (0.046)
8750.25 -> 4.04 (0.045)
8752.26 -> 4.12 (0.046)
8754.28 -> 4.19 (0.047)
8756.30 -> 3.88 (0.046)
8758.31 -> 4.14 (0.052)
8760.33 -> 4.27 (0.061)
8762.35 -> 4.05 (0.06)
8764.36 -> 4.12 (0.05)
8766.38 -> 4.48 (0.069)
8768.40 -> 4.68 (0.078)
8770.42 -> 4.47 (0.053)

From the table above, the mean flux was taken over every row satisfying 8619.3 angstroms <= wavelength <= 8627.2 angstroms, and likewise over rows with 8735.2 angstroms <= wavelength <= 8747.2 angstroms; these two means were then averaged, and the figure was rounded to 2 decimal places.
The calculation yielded 4.24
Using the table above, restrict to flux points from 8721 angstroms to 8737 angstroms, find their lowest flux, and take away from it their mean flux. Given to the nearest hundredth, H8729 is -0.17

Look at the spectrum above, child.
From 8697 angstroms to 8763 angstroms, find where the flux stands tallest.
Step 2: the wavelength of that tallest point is 8706.04 angstroms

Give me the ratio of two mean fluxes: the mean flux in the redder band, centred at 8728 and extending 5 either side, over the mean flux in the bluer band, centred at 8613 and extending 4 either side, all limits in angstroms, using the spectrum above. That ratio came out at 0.98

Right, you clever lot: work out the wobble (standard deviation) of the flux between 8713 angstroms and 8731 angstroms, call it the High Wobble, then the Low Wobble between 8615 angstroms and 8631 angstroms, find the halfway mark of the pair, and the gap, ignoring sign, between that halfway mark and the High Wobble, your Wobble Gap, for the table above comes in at 0.011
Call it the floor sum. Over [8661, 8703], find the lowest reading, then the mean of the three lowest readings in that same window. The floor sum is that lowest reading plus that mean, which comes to 5.6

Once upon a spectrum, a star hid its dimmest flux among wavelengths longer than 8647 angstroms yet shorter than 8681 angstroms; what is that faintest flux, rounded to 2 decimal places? 2.49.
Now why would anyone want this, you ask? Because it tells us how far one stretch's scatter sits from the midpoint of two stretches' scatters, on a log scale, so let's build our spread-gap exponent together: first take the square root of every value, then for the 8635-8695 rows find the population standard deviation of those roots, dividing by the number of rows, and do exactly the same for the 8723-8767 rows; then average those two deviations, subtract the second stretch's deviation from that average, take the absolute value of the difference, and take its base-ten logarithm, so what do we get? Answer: -1.4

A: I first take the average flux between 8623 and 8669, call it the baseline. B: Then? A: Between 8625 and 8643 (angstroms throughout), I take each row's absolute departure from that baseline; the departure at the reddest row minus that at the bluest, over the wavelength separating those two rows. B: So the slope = 0.000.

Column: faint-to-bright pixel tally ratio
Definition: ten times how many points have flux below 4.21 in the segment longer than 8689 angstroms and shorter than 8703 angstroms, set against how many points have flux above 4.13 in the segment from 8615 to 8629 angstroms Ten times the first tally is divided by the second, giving 10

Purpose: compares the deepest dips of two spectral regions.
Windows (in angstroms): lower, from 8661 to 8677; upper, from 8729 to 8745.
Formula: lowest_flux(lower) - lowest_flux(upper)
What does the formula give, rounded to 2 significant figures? -1.5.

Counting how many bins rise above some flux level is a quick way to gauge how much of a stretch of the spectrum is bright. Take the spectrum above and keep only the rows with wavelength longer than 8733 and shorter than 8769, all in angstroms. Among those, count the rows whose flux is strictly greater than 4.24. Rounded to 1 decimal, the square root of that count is 1.7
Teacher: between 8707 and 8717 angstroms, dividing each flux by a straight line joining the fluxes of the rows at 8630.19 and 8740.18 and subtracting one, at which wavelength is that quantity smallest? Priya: 8712.05 angstroms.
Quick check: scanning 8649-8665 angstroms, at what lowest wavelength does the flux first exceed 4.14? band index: 8650.09 angstroms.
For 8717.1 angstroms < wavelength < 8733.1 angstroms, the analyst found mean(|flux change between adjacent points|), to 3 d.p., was 0.141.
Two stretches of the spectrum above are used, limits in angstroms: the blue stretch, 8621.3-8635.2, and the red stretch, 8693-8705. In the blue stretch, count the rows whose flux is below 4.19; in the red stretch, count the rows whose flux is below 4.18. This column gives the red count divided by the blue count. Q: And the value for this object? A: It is 5.0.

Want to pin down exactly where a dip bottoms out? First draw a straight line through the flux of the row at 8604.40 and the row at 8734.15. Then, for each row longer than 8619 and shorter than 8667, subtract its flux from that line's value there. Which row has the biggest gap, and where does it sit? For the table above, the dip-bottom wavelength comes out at 8662.05 angstroms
